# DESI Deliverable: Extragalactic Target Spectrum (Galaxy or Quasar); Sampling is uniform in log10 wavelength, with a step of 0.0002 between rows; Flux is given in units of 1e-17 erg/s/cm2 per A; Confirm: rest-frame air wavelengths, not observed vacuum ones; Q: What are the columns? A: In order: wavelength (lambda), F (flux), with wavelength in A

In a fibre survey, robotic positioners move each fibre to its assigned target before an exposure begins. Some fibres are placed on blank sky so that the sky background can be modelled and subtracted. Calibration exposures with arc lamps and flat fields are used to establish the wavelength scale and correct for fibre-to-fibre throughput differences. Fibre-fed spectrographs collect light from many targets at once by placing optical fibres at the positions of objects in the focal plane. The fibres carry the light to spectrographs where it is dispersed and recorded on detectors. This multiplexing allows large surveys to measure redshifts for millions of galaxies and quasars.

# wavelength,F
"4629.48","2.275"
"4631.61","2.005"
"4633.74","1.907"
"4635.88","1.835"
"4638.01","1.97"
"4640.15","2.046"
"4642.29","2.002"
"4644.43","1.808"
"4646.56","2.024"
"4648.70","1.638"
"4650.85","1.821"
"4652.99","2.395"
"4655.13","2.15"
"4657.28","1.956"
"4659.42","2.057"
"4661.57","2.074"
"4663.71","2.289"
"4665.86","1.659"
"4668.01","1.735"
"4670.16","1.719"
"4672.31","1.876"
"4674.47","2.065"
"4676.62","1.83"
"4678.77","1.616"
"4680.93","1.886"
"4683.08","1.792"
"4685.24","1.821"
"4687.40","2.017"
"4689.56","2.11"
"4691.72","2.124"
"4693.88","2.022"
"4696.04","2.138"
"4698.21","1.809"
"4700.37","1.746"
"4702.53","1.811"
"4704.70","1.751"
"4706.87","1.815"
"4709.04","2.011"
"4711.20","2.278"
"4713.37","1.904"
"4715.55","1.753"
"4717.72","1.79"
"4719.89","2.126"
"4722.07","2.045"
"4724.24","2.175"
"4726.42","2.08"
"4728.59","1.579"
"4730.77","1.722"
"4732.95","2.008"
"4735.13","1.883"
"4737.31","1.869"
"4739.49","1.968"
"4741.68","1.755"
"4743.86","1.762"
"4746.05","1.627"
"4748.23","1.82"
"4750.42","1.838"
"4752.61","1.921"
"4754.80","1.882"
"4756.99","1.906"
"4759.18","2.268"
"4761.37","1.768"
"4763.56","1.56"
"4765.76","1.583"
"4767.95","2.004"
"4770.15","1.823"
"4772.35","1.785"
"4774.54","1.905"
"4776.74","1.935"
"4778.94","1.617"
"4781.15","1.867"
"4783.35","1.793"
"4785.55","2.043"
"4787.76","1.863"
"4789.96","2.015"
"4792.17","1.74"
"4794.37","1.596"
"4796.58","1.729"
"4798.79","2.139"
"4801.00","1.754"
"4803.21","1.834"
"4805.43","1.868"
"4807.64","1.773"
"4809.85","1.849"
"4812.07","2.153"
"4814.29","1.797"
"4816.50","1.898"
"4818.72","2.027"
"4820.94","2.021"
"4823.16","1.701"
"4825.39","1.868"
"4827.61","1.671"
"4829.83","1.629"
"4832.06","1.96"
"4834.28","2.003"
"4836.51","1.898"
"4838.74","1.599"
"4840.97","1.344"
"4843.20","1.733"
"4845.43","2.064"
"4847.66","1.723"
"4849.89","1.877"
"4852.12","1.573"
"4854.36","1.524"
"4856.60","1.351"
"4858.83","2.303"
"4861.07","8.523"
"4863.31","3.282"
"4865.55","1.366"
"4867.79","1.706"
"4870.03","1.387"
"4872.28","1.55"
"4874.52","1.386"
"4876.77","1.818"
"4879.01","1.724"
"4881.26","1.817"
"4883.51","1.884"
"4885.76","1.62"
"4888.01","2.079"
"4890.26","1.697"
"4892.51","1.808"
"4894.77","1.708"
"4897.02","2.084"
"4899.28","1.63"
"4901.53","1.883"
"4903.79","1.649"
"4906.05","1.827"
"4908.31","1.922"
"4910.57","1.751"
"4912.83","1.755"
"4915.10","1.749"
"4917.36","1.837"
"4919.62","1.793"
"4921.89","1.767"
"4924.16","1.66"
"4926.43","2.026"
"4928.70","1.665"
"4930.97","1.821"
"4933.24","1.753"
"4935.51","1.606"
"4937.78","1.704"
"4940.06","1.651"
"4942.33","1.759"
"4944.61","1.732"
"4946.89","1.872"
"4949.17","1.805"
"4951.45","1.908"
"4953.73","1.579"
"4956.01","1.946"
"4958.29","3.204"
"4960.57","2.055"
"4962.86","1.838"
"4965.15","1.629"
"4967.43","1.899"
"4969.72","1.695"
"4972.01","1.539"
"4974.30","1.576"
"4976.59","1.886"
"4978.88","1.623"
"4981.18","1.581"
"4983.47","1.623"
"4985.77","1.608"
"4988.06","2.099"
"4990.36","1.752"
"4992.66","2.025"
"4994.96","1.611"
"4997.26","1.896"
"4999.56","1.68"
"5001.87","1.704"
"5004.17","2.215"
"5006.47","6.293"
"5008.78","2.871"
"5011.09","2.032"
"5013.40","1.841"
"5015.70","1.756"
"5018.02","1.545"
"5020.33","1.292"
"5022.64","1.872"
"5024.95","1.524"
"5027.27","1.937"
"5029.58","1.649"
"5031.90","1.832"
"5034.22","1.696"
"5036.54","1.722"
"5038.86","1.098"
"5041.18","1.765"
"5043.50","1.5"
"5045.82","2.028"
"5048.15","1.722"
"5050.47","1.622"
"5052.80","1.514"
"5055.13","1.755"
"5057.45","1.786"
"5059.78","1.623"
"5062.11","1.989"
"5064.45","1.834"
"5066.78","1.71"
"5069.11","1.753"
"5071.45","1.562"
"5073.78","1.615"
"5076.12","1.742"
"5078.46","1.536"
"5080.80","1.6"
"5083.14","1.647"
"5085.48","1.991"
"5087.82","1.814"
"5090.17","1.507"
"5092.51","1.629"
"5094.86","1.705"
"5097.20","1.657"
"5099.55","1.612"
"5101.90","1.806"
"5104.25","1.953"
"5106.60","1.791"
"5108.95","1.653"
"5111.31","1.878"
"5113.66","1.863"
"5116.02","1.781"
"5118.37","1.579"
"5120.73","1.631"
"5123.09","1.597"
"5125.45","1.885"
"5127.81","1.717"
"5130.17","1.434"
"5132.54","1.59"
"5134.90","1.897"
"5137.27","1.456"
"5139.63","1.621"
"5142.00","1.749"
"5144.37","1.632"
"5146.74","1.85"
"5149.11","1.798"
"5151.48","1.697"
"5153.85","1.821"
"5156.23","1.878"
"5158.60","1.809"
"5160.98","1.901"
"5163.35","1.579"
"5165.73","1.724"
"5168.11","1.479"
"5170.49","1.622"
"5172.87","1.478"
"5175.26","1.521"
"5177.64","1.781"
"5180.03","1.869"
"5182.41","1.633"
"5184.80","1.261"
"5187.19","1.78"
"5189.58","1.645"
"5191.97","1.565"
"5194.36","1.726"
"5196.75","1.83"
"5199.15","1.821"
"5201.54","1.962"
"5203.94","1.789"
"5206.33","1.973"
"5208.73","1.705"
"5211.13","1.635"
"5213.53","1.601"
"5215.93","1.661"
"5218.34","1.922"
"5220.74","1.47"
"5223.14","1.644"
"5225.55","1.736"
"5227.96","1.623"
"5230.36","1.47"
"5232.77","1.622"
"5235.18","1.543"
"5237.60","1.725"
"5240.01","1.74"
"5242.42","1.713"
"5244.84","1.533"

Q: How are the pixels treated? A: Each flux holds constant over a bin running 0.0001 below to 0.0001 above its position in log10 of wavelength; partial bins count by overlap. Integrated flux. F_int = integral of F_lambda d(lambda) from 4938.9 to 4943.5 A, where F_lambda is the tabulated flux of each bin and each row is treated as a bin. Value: 7.8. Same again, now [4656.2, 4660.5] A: 8.6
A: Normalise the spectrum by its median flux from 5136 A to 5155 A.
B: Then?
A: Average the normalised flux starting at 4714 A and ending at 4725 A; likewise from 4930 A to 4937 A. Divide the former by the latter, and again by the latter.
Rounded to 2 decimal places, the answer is 1.14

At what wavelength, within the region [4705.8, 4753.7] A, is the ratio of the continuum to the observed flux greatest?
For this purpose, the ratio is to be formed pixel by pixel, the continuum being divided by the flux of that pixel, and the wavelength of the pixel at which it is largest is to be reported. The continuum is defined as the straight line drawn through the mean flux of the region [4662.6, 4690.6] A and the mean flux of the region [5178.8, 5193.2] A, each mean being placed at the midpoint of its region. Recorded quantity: 4728.59 A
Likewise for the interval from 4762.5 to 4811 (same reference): 4763.56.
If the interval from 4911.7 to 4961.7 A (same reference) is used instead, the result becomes 4953.73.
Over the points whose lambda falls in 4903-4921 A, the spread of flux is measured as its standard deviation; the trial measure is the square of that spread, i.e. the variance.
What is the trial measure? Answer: 0.006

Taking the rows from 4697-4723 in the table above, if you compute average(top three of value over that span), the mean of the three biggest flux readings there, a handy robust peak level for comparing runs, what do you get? 2.15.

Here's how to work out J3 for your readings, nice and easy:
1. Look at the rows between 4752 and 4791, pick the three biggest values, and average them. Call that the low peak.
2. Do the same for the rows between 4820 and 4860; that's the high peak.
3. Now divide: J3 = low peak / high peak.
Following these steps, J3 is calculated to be 0.99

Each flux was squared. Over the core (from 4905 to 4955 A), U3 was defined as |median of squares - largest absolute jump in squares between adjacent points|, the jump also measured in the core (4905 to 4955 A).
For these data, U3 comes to 1.74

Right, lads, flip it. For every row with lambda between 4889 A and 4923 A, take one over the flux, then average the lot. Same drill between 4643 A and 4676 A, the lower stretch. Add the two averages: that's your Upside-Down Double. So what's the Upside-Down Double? 1.08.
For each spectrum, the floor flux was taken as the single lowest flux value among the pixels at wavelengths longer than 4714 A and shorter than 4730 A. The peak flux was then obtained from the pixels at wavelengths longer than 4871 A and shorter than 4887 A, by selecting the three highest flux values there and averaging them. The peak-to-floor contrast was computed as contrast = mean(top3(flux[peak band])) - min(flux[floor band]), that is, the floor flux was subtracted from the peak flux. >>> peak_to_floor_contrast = 0.26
